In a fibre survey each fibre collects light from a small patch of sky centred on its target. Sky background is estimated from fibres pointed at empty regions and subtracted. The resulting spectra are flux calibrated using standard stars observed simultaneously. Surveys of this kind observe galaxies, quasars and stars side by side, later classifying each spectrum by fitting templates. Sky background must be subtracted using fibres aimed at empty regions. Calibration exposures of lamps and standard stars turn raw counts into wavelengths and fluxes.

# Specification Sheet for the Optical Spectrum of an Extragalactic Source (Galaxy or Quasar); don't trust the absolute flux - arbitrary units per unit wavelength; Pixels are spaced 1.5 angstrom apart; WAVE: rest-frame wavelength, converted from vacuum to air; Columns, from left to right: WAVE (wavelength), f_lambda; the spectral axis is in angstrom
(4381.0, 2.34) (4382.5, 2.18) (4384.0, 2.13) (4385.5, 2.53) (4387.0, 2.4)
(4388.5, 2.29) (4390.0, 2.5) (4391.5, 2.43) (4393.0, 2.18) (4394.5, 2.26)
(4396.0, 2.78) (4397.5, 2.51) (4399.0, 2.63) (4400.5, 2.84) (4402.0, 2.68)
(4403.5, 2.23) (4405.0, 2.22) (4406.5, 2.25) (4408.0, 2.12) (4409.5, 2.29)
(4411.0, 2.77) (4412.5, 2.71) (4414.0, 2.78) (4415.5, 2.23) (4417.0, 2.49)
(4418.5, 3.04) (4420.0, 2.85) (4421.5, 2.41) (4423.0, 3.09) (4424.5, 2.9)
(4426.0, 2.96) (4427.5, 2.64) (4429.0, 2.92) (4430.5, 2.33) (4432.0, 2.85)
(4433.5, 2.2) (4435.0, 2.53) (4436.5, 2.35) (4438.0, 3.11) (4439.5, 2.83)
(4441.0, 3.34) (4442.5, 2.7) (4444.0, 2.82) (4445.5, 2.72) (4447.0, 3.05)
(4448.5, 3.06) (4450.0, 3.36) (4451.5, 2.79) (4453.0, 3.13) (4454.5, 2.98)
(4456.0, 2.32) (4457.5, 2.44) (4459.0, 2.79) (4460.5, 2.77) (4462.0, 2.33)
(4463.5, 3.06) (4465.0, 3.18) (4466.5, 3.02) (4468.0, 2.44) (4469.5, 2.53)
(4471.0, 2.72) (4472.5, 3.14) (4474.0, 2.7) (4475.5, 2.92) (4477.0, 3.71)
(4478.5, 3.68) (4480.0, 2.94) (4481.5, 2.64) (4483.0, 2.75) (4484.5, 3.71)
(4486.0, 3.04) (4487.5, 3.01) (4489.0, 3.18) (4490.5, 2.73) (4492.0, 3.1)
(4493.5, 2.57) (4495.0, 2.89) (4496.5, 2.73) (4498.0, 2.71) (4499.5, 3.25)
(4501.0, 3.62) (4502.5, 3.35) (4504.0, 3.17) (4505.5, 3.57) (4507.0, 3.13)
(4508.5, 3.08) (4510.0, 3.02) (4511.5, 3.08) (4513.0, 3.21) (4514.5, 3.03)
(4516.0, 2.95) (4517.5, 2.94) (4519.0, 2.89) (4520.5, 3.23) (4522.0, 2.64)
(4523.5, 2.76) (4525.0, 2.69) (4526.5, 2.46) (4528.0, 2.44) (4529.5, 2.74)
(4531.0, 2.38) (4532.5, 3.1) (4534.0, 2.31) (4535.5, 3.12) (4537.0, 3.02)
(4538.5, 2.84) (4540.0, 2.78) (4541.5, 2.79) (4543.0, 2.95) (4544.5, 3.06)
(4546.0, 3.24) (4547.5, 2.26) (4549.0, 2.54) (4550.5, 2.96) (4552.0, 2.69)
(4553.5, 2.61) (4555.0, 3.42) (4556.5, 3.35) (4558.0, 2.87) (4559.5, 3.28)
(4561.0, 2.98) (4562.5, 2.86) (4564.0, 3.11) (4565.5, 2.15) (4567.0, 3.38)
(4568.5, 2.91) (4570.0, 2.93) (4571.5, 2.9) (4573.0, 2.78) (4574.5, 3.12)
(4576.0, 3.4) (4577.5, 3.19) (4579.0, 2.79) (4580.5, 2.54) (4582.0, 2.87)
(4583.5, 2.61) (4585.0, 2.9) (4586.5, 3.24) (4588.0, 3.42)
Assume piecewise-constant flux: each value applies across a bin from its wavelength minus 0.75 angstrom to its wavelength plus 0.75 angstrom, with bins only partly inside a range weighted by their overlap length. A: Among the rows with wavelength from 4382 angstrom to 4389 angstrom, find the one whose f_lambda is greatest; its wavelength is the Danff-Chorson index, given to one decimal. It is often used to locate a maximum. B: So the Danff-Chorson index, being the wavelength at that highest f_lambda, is 4385.5 angstrom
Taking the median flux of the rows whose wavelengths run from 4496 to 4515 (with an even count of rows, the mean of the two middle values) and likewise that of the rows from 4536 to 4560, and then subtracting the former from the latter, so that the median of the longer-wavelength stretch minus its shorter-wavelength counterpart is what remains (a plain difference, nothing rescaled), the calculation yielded -0.22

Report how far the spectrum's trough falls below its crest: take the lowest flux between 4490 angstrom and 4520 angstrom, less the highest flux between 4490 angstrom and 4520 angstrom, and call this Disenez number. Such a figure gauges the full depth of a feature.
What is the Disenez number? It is -1.05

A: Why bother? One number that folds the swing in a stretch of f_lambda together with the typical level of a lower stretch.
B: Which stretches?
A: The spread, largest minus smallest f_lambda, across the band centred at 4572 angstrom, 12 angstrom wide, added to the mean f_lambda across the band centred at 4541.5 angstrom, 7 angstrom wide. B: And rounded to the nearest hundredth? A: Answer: 3.50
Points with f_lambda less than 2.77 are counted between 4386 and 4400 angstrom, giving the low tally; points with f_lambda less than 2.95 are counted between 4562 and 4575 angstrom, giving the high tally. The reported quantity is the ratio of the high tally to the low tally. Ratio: 0.75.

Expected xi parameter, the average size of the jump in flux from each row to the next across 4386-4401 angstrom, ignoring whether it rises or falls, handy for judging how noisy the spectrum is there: 0.20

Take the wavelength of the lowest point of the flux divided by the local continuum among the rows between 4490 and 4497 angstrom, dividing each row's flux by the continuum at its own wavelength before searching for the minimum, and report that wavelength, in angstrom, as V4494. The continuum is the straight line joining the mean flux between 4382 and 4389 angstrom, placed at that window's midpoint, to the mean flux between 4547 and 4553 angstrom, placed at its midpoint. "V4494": 4493.5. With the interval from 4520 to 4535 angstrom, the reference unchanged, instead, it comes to 4534.0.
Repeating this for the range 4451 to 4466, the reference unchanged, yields 4462.0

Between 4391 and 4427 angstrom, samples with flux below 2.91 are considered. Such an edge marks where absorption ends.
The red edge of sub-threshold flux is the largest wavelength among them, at 4424.5 angstrom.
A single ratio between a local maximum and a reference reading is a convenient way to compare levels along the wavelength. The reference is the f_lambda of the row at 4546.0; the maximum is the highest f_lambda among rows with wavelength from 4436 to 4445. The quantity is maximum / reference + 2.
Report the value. 3.03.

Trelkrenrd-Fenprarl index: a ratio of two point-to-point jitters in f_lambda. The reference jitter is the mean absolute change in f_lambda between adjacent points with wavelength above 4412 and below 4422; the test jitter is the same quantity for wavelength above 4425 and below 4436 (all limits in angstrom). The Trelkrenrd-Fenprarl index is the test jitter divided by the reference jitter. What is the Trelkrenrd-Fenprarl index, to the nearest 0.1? 1.3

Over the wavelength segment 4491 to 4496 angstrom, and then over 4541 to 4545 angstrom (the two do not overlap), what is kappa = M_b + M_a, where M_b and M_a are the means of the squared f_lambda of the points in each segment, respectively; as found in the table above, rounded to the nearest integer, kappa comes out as 17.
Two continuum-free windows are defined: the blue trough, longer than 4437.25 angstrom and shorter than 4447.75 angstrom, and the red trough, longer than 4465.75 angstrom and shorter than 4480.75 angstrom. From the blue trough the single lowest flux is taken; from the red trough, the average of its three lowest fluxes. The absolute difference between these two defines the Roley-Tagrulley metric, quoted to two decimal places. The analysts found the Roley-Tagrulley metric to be 0.14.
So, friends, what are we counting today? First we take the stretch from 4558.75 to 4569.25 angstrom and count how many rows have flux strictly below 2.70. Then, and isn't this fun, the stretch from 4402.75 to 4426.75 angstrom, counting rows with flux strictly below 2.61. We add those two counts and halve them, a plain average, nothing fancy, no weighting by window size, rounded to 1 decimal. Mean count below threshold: 4.5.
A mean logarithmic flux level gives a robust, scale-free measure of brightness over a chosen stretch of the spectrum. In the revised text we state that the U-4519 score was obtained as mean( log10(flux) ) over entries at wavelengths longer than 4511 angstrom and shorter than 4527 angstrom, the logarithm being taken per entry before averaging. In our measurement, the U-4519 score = 0.461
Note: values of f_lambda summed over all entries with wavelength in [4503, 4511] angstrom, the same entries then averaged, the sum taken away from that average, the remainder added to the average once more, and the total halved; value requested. -4.79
